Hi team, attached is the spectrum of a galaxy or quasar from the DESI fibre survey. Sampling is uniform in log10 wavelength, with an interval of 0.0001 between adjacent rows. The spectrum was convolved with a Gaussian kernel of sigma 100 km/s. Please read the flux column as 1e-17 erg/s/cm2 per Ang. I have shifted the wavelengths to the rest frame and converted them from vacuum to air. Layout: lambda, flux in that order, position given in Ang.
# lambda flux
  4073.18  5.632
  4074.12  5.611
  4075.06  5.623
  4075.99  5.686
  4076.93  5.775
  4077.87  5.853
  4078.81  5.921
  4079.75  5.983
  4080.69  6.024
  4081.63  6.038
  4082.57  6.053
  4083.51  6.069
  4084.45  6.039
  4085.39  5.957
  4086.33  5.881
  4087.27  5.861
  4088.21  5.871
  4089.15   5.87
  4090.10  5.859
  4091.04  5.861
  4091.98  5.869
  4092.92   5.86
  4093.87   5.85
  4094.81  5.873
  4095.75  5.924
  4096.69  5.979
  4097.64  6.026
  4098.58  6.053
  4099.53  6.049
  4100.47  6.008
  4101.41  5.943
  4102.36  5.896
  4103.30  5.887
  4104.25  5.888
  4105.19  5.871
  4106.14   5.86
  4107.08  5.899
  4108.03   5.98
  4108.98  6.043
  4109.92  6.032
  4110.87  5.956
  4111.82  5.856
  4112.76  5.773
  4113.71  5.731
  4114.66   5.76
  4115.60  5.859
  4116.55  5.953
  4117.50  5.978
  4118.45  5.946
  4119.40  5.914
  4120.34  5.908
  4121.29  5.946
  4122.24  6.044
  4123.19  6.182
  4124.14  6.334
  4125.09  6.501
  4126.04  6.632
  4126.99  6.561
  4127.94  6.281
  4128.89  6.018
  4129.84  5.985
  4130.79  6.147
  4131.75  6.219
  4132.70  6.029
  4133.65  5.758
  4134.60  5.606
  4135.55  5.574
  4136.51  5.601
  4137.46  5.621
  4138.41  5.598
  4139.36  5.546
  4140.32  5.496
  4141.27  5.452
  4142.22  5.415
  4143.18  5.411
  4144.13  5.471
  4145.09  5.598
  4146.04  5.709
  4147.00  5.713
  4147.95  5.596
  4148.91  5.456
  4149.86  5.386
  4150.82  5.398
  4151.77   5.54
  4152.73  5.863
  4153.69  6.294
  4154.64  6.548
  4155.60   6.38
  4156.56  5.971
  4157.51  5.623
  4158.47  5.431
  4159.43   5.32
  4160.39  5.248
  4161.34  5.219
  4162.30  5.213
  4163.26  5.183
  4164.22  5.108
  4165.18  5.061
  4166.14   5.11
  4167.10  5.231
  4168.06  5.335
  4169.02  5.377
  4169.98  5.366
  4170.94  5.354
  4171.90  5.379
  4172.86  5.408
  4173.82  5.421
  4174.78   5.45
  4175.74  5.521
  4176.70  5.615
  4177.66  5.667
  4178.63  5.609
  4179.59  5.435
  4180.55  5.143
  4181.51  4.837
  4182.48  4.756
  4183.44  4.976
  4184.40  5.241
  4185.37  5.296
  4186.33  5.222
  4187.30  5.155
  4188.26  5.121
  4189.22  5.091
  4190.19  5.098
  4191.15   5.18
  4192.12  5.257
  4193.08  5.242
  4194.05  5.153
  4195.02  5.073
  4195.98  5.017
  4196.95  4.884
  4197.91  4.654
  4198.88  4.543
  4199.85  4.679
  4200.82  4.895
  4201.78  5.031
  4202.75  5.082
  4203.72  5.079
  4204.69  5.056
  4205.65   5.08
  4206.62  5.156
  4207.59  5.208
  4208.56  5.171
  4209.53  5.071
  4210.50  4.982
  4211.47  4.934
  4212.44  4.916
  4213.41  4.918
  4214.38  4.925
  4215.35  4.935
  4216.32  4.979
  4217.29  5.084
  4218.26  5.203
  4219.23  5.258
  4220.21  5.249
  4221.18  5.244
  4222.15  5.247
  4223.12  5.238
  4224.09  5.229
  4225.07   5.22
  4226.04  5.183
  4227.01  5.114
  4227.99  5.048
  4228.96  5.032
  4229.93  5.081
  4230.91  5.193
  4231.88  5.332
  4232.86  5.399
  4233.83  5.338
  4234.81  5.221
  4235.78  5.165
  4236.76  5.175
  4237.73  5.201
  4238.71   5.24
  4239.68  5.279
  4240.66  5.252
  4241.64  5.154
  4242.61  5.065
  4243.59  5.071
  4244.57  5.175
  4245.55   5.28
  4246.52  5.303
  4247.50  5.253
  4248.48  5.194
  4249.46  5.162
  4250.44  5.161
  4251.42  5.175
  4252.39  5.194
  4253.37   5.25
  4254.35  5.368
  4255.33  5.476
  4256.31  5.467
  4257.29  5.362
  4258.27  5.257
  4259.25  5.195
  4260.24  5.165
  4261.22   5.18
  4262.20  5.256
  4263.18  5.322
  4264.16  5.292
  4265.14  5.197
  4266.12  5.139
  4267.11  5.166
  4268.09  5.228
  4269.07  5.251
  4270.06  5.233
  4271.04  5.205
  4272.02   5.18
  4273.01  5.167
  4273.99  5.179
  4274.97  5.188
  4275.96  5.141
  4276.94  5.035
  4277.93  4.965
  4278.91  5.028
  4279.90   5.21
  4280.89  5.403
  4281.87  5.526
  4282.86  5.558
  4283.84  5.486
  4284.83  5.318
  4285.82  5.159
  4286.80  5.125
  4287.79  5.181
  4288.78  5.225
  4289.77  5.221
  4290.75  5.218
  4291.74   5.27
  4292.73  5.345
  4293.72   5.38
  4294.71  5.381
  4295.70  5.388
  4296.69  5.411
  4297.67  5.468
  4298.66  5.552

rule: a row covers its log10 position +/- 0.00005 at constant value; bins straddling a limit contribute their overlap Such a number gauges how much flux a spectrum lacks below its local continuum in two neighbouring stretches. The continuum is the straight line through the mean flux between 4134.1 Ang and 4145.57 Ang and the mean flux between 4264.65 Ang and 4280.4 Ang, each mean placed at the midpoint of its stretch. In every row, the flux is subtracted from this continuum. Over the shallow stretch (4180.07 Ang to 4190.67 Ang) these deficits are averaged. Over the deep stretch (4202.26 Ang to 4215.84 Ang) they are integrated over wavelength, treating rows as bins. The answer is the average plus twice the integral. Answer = 8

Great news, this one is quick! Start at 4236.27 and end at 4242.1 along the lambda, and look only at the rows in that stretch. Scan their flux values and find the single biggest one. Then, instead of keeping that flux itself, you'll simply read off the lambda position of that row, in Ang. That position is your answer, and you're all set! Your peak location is 4239.68 Ang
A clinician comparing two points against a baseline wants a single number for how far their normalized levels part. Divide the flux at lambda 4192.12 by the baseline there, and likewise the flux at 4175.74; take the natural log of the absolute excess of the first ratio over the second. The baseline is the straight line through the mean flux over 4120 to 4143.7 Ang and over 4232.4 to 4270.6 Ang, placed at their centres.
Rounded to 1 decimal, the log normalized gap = -3.5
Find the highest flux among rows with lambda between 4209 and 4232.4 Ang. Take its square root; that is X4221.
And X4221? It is 2.31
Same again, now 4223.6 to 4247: 2.32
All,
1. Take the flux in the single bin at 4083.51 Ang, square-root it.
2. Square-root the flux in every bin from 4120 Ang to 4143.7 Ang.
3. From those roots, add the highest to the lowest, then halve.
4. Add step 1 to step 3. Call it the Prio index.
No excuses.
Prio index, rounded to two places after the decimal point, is 4.91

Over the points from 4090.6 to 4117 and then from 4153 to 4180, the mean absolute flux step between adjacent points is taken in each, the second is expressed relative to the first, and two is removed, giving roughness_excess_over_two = 0.30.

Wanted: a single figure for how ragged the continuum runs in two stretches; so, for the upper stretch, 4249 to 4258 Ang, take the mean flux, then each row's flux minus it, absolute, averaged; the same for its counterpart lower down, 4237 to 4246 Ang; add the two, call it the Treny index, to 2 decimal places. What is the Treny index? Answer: 0.18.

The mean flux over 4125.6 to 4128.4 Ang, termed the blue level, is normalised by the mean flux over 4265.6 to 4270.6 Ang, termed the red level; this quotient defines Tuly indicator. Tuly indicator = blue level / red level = 1.25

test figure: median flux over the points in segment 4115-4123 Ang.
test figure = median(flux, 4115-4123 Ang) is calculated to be 5.9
